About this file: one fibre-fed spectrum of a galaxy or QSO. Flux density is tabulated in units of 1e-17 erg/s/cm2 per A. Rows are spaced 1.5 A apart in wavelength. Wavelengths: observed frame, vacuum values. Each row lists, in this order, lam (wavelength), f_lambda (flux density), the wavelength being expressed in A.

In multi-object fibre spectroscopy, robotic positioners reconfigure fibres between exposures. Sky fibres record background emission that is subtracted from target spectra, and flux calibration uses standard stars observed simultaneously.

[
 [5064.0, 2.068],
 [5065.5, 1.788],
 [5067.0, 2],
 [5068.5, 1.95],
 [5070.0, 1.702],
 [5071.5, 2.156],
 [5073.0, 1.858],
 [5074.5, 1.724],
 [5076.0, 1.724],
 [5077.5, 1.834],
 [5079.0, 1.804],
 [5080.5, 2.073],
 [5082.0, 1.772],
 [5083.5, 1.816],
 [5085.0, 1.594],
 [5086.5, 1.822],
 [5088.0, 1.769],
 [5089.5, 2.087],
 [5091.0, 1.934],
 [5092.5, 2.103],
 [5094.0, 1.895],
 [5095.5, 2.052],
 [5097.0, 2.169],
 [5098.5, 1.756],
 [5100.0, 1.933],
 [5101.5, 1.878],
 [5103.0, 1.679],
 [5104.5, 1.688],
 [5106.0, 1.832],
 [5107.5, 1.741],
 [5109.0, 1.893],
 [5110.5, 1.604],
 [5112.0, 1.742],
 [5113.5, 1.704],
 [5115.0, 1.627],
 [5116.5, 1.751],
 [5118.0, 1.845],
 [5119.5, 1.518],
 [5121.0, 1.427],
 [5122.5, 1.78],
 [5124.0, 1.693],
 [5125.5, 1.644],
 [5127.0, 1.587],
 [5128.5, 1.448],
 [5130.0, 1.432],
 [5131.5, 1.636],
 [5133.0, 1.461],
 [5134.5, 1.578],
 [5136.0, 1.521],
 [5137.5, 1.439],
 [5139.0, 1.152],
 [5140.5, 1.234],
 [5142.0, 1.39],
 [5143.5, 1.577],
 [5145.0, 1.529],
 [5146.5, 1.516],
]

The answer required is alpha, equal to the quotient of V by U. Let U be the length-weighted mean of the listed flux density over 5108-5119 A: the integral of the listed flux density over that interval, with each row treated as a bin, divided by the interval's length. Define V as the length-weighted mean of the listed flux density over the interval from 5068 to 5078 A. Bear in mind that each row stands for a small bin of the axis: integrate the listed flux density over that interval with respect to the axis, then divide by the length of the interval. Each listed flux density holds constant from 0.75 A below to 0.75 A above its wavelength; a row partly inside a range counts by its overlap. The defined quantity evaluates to 1.07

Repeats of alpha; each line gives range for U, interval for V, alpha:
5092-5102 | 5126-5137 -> 0.77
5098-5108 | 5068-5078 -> 1.03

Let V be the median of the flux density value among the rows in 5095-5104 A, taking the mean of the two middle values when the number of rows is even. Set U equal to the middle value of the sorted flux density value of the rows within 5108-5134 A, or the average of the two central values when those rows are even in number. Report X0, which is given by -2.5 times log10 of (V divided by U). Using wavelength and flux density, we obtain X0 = -0.17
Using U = 1.64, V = 1.91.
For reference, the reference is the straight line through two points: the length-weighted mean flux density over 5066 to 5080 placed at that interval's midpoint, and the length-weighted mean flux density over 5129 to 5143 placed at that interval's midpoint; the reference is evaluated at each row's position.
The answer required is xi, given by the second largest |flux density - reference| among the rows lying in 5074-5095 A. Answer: 0.34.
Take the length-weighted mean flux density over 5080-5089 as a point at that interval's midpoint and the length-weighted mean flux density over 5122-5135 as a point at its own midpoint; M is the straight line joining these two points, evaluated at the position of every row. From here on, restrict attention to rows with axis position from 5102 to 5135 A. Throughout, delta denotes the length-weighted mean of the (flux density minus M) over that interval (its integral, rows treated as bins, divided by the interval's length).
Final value 0.02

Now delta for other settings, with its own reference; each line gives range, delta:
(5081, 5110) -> 0.11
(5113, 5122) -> 0.01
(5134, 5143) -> -0.14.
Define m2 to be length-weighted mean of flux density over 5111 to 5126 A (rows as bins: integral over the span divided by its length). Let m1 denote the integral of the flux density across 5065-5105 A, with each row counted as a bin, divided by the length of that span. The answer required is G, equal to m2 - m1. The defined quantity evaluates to -0.2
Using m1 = 1.87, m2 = 1.67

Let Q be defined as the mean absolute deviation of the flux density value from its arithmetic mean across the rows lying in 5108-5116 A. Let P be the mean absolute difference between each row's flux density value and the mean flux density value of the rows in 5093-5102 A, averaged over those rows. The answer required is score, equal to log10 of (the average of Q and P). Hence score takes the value -1.02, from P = 0.11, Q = 0.08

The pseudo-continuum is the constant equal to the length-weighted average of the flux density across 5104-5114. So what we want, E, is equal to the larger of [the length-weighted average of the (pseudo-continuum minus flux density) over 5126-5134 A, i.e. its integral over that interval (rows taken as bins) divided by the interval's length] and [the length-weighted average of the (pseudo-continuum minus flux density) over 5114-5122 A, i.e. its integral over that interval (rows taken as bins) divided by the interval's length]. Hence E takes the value 0.23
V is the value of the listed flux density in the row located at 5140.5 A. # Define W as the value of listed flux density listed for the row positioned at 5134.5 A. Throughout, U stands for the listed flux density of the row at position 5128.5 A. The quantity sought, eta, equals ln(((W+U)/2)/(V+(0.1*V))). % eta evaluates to 0.11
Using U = 1.448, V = 1.234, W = 1.578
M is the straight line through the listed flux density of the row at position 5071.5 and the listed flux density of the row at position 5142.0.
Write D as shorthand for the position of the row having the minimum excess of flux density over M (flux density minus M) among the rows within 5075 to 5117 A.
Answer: 5085.0 A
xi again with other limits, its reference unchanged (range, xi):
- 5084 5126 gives 0.37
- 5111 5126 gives 0.26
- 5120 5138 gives 0.18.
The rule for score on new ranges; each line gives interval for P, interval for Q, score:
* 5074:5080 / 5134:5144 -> -1.05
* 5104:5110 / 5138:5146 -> -0.96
